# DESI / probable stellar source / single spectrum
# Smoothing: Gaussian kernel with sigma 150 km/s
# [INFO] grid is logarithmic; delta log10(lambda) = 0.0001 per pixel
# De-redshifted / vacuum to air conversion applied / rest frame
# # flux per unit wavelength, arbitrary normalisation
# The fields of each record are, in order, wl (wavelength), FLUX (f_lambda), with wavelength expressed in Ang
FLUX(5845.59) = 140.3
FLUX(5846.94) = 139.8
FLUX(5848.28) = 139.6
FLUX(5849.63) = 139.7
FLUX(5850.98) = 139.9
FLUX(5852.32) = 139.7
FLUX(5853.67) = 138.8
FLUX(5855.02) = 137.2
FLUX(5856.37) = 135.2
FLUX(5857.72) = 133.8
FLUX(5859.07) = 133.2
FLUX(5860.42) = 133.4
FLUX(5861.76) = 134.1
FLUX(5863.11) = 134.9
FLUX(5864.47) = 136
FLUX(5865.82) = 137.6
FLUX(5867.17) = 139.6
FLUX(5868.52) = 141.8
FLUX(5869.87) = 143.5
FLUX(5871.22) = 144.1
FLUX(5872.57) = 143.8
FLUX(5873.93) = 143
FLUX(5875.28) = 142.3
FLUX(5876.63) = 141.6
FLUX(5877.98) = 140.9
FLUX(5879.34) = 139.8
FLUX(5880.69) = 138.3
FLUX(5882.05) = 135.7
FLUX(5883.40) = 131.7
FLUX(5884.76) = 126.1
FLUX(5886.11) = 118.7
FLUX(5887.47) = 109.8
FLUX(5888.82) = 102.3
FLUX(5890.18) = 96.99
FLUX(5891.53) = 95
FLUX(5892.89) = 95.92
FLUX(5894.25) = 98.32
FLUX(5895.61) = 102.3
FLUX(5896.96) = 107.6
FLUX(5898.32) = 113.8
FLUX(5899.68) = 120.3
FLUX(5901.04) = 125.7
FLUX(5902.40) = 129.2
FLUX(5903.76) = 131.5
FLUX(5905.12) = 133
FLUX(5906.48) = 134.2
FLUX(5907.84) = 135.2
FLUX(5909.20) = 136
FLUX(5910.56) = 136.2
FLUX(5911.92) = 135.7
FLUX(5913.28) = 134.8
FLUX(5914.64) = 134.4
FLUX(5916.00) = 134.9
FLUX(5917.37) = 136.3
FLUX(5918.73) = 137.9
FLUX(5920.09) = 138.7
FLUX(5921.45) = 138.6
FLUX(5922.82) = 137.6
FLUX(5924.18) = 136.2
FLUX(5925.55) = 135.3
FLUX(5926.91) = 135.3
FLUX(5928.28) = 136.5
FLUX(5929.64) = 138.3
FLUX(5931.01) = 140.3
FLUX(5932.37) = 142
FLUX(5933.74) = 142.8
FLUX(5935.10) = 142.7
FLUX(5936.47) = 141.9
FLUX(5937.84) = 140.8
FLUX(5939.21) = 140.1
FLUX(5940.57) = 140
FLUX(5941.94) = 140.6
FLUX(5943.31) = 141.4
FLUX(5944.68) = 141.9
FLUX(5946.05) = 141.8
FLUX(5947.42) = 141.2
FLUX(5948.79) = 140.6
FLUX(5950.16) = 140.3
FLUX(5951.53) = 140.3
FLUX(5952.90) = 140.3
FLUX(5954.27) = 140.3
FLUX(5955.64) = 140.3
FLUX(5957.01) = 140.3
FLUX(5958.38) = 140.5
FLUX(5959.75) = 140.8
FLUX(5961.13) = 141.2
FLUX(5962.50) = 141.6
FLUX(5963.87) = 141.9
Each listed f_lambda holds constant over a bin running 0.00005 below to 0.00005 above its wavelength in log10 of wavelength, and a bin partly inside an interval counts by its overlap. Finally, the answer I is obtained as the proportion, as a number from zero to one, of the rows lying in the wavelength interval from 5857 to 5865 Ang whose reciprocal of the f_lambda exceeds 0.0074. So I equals 0.83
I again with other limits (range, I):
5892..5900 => 1.00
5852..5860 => 0.33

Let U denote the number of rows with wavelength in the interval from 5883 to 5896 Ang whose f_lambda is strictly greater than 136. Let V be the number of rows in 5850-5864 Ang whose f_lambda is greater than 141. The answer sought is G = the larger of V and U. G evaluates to 0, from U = 0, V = 0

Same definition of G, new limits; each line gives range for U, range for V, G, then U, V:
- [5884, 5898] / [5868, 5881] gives 7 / 0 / 7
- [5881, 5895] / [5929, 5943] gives 4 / 0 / 4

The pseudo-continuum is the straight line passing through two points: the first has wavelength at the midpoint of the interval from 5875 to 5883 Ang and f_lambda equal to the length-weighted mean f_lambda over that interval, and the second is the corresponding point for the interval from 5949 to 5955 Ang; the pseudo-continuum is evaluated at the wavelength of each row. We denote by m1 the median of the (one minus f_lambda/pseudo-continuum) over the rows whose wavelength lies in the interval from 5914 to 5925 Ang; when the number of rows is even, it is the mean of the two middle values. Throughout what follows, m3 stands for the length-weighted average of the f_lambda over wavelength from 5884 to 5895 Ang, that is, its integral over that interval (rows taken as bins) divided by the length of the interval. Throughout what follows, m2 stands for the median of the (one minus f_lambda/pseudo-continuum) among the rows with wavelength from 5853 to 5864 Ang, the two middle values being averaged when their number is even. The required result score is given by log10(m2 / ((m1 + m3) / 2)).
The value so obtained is -3.2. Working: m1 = 0.021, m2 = 0.03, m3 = 106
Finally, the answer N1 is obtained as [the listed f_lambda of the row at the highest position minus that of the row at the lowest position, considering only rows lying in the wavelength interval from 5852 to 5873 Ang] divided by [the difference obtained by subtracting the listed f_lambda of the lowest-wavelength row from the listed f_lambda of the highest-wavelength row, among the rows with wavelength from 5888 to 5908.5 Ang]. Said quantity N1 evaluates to 0.1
